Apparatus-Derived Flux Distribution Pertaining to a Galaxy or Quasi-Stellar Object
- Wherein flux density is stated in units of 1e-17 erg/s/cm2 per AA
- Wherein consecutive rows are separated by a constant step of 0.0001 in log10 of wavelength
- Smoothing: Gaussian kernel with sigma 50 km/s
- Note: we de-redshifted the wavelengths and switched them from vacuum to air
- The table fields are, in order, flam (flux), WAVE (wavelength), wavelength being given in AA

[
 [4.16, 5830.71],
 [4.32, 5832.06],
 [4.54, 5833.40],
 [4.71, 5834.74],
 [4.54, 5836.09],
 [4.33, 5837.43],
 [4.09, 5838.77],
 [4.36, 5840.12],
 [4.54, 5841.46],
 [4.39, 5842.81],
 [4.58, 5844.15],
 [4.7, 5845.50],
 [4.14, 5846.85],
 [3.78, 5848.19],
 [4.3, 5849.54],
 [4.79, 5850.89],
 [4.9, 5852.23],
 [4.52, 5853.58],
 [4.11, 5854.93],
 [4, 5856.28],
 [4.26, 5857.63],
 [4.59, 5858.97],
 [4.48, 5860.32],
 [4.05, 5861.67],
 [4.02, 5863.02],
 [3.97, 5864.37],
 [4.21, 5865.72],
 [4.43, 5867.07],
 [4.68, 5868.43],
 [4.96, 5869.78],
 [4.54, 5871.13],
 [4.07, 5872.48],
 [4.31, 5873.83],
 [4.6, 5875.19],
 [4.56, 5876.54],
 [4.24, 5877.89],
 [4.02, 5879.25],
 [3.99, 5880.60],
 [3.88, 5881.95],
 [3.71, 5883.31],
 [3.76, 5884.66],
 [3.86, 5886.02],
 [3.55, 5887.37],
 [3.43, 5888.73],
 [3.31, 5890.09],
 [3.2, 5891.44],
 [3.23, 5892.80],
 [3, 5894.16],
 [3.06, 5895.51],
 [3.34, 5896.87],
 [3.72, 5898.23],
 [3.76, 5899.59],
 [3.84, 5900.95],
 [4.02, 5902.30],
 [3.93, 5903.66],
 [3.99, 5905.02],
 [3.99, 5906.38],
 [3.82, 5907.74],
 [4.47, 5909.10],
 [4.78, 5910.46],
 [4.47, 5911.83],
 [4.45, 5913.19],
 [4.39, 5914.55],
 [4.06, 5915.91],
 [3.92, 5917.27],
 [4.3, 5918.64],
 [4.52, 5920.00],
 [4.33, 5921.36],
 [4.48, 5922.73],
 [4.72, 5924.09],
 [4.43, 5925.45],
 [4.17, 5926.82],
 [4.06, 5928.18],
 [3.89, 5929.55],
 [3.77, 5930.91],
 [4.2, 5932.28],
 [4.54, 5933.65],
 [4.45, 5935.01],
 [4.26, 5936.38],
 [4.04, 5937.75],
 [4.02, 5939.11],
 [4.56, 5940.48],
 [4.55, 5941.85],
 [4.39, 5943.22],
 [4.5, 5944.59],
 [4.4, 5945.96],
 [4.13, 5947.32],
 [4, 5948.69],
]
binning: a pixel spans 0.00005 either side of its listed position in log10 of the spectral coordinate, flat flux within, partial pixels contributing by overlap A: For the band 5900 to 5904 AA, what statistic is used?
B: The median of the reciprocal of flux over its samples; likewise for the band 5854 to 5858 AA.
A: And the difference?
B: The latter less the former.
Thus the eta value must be -0.011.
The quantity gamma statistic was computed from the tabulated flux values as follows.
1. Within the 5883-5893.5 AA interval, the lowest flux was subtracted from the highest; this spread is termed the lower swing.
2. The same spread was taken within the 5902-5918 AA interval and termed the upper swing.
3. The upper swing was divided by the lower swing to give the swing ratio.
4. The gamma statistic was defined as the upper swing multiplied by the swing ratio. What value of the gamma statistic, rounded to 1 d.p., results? 1.4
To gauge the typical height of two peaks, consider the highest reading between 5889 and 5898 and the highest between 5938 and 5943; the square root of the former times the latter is 3.90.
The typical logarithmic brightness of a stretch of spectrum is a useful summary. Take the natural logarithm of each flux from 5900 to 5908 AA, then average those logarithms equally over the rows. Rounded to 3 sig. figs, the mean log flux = 1.37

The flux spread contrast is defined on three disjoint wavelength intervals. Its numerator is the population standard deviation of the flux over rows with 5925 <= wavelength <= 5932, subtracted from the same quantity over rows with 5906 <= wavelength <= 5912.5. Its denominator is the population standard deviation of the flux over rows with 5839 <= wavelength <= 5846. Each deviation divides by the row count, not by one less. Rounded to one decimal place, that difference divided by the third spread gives 1.0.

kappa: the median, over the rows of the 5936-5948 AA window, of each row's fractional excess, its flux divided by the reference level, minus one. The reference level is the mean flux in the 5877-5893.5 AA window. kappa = 0.19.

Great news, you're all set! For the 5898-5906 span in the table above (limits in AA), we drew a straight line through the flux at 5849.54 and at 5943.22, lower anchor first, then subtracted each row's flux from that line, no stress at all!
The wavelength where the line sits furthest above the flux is 5898.23 AA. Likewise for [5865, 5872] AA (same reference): 5865.72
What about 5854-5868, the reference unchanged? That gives 5864.37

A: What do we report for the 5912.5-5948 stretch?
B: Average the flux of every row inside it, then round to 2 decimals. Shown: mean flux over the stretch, 4.29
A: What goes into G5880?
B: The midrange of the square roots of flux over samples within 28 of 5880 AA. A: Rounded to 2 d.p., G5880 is 1.98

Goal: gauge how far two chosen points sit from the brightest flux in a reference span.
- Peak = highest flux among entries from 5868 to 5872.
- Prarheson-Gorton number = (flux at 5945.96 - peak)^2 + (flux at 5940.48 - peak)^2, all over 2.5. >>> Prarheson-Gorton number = 0.19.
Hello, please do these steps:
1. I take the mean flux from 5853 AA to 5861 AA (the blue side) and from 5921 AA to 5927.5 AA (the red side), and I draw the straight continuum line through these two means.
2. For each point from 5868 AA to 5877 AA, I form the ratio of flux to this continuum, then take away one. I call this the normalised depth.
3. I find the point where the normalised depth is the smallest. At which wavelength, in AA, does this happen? 5872.48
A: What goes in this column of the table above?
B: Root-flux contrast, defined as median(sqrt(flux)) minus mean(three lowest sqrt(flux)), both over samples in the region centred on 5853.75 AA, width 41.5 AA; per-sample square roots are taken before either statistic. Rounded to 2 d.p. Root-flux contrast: 0.12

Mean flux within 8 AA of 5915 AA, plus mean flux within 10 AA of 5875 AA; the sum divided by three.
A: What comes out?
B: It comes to 2.87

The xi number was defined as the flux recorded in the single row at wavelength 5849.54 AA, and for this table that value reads 4.3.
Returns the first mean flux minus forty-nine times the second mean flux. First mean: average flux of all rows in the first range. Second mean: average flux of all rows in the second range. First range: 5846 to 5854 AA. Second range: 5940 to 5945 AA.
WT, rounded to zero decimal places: -216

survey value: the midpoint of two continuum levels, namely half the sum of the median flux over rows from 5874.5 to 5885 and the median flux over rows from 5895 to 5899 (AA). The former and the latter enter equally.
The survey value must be 3.67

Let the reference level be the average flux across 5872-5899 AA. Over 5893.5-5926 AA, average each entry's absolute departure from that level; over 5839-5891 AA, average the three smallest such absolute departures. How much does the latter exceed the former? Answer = -0.46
